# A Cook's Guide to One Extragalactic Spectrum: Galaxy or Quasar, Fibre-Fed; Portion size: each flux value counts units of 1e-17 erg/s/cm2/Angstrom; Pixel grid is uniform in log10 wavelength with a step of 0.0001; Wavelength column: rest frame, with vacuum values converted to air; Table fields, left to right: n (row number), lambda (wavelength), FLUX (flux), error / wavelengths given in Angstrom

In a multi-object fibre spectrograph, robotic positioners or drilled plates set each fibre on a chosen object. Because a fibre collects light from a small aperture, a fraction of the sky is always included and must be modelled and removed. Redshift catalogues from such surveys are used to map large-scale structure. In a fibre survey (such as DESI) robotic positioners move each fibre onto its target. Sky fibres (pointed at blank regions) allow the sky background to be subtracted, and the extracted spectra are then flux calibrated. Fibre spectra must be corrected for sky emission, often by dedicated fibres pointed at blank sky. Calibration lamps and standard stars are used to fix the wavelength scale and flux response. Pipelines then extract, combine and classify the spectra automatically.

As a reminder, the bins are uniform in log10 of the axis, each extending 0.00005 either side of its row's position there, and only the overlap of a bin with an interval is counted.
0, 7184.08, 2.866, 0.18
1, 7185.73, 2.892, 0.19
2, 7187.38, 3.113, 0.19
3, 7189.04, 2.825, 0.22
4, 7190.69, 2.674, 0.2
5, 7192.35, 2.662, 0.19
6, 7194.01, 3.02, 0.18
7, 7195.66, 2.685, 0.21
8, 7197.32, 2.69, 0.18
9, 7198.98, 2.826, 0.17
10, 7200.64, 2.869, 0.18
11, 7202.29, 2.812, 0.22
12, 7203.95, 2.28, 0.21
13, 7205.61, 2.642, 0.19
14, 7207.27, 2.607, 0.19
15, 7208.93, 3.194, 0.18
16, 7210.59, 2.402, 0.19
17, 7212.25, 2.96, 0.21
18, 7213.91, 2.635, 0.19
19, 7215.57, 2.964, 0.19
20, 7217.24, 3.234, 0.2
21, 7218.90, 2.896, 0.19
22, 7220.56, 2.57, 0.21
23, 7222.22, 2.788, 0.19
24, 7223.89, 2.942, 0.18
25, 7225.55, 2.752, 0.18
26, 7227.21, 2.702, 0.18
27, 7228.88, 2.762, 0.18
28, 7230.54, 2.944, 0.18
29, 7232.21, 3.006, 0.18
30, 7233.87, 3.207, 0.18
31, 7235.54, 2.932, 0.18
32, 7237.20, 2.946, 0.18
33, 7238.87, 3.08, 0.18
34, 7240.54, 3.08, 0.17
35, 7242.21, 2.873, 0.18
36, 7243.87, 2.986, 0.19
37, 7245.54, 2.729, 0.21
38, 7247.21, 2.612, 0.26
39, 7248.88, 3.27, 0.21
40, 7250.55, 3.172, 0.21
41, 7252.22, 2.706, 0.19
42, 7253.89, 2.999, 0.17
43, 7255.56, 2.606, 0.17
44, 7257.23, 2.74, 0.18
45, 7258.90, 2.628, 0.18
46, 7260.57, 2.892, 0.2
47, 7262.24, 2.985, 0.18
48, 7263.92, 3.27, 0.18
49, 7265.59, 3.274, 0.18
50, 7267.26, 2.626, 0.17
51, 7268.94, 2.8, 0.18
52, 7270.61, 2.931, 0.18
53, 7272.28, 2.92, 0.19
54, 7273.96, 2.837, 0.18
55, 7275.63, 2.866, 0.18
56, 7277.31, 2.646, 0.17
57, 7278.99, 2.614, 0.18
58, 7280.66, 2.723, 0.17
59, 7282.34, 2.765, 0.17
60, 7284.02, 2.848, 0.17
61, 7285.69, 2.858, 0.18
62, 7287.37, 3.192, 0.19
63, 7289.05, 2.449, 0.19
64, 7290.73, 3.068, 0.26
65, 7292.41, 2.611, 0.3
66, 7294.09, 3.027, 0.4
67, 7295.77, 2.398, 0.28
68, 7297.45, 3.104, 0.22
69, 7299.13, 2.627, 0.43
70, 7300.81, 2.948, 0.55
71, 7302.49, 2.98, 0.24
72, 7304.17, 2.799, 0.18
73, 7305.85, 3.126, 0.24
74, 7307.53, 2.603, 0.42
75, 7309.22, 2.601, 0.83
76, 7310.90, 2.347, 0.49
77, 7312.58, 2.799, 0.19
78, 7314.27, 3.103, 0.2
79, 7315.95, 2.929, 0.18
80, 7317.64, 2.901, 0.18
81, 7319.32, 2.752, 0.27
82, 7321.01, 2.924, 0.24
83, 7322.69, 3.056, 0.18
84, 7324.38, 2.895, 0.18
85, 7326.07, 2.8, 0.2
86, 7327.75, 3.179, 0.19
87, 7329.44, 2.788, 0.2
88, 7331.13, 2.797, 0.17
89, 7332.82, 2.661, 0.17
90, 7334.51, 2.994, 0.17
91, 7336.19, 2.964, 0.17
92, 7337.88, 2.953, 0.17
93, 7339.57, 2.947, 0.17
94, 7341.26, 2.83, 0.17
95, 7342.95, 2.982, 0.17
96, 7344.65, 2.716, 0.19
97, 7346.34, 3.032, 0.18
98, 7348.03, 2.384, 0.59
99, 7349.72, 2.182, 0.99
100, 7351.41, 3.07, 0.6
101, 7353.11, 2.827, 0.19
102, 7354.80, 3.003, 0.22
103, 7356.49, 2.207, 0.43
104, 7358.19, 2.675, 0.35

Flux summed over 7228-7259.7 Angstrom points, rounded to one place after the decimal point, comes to 55.3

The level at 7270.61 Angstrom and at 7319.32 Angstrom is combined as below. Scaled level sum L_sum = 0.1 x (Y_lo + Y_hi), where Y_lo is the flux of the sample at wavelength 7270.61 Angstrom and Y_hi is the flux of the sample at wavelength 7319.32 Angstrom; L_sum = 0.568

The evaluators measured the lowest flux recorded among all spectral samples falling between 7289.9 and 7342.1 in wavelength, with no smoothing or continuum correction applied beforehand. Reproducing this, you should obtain 2.347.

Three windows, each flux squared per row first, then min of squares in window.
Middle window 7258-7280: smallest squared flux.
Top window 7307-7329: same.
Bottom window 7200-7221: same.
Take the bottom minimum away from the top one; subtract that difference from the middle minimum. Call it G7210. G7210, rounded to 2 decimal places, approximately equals 6.52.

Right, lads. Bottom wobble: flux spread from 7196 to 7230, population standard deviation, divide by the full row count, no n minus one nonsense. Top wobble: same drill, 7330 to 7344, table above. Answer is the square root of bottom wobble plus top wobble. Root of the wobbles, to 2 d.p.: 0.58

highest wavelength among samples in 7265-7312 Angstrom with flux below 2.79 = 7310.90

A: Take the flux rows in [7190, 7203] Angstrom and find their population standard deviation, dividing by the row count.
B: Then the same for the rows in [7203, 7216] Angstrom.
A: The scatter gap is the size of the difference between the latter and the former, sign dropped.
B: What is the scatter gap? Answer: 0.17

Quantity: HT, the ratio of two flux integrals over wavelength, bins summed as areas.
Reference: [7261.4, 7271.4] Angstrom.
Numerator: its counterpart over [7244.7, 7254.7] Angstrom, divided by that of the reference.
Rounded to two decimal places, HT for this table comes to 0.98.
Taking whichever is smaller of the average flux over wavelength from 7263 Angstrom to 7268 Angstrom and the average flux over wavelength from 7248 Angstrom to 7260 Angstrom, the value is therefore 2.874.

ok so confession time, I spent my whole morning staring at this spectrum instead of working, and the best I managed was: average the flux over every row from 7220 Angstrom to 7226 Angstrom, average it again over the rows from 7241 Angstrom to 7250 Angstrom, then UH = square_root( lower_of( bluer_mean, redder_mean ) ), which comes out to 1.66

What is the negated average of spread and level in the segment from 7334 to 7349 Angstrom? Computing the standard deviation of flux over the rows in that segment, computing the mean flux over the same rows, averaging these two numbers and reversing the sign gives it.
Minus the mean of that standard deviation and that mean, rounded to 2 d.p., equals -1.53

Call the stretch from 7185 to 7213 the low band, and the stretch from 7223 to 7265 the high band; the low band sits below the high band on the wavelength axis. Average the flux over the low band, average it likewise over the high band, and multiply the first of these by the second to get 8.08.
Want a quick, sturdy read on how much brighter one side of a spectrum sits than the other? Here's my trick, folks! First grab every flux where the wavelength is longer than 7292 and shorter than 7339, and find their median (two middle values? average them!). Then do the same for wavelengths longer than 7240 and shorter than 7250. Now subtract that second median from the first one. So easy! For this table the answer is -0.03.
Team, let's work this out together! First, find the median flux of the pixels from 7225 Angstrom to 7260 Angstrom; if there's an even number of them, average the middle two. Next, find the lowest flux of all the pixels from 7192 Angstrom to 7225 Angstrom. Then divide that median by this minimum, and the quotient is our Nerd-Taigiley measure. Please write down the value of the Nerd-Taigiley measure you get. 1.29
